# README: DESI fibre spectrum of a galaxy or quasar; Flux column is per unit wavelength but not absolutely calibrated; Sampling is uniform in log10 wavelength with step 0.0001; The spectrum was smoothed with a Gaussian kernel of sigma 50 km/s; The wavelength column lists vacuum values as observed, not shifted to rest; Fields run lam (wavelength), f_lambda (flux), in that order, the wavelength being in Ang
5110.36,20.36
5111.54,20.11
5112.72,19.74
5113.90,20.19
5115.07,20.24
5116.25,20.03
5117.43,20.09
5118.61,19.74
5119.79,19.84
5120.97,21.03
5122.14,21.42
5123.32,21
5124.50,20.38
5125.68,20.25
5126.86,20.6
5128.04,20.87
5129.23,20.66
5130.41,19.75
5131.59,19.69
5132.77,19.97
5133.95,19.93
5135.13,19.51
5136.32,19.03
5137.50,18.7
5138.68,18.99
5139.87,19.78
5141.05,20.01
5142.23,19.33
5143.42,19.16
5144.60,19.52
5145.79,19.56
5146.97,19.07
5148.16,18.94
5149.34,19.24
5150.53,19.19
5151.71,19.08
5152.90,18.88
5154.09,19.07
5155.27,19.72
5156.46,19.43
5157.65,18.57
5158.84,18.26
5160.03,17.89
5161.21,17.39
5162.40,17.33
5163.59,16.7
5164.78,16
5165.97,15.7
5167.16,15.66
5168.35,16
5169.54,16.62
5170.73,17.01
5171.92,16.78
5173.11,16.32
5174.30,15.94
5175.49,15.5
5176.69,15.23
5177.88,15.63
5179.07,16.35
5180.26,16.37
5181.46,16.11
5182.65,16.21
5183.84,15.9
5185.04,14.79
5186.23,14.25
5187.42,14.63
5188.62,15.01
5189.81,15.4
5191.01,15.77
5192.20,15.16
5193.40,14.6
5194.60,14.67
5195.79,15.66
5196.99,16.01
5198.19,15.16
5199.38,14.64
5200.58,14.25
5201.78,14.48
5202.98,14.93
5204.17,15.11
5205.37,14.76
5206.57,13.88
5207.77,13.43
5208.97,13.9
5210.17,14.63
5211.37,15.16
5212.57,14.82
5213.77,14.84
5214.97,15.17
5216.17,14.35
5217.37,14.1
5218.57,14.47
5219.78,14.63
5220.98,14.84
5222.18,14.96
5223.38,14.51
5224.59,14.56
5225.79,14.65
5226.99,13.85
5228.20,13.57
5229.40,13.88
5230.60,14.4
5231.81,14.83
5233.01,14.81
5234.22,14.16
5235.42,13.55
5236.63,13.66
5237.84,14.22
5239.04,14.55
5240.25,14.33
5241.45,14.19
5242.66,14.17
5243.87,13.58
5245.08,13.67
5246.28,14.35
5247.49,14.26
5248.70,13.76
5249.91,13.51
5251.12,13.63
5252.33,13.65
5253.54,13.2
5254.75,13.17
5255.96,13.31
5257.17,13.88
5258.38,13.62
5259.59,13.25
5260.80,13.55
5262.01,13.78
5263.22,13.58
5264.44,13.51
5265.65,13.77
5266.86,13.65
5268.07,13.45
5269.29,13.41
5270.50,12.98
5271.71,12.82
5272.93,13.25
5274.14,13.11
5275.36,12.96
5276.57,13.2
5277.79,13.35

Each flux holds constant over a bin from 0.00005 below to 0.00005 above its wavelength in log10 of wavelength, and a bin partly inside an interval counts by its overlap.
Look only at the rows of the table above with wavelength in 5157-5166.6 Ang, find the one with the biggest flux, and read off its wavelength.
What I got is 5157.65 Ang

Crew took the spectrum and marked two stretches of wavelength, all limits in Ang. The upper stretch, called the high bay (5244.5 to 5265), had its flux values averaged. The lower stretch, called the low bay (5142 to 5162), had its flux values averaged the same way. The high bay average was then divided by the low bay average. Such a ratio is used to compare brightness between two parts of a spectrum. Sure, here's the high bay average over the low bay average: 0.72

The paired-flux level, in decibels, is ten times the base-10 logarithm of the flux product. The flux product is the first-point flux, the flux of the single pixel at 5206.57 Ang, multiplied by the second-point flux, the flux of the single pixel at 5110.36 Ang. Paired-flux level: 24.5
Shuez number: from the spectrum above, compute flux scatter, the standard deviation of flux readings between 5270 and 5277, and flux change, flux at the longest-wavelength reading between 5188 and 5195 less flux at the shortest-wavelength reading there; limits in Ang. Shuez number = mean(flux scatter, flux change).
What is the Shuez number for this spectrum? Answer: -0.1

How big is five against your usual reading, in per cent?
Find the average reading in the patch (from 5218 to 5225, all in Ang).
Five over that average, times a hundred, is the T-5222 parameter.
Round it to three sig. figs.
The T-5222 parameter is 34.1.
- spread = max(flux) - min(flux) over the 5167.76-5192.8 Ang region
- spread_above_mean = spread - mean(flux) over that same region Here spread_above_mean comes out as -13.0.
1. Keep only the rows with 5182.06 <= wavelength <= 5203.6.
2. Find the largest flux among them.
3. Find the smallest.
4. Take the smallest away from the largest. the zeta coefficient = 2.0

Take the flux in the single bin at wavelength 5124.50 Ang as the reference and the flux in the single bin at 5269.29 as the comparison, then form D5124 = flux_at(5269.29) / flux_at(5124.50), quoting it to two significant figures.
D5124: 0.66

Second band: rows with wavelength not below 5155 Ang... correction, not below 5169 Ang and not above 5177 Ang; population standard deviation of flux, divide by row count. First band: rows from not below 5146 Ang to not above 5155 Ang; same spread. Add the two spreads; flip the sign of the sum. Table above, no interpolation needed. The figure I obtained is -0.74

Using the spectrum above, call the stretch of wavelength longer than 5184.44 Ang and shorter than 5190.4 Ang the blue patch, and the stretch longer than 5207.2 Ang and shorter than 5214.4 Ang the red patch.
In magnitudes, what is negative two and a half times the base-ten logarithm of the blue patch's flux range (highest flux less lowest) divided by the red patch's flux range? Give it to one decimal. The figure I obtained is 0.4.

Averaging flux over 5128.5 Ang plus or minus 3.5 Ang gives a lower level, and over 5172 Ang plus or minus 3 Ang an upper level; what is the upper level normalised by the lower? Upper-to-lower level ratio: 0.81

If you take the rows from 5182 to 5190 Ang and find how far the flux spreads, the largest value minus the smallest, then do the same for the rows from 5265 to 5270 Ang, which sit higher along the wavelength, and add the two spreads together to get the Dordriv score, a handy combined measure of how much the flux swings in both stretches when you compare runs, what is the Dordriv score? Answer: 2.32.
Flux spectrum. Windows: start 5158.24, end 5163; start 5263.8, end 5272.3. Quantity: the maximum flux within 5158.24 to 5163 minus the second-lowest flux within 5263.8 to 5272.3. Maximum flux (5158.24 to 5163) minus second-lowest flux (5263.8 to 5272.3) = 5.3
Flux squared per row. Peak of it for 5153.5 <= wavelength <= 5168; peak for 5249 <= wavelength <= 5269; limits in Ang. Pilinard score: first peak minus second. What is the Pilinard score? 196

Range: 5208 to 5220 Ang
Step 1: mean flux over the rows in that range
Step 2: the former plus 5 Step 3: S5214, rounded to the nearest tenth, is 19.6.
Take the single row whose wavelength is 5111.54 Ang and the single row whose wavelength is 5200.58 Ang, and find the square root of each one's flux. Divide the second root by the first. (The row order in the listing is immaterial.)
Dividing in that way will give 0.842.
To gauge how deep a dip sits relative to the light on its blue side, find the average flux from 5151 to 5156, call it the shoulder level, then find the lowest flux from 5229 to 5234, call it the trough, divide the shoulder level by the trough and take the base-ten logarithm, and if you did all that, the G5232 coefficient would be 0.14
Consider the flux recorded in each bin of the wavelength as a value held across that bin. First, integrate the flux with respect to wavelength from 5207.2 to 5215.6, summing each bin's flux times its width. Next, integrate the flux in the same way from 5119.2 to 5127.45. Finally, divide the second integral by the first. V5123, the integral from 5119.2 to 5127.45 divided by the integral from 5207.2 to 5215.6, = 1.39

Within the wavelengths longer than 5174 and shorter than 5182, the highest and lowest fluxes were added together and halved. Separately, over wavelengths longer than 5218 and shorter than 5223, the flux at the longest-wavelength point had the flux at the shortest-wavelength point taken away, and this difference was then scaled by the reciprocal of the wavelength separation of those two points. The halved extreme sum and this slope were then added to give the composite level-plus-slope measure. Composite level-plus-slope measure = 15.9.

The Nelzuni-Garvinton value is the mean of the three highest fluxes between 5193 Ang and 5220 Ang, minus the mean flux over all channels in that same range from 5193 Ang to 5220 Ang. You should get 0.93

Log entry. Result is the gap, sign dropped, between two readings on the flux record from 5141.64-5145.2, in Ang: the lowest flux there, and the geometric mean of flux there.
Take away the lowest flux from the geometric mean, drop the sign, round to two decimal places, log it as 0.18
